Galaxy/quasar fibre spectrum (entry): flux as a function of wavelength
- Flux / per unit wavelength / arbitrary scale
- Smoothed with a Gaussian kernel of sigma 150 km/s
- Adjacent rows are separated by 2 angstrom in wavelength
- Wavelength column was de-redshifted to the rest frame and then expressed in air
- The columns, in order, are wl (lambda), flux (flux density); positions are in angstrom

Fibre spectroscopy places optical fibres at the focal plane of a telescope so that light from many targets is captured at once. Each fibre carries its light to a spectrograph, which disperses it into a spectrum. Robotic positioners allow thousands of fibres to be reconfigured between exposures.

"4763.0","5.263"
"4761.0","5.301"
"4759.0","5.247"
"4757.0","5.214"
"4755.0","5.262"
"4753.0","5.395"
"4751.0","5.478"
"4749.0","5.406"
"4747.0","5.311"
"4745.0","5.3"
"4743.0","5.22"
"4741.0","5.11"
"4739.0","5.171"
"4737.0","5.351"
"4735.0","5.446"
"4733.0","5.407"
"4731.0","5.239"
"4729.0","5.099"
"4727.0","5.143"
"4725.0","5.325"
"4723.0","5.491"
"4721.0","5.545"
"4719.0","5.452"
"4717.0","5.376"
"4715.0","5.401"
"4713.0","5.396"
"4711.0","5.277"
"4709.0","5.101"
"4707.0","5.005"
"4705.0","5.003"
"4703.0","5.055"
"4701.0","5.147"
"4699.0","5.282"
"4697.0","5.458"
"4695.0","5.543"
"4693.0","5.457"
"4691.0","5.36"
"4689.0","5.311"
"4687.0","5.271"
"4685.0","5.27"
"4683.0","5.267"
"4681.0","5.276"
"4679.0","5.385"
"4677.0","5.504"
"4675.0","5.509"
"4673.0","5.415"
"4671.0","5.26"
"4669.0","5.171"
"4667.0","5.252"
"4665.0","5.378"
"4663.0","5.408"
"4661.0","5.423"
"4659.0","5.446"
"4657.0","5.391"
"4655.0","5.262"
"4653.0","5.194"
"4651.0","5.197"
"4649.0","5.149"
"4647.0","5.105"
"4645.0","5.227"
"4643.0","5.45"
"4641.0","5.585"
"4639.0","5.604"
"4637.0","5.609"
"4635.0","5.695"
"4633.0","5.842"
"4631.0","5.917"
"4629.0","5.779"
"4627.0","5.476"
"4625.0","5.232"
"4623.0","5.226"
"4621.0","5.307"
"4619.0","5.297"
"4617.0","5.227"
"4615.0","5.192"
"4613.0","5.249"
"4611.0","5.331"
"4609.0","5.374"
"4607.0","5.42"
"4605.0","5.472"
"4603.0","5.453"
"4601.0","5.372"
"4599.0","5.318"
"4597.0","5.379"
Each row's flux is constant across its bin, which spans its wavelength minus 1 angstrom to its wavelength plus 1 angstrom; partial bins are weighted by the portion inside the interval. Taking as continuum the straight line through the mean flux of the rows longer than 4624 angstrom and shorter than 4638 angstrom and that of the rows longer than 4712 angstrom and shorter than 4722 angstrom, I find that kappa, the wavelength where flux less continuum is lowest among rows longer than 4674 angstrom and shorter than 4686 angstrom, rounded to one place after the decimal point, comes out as 4683.0 angstrom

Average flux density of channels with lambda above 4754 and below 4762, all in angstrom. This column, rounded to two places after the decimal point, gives 5.26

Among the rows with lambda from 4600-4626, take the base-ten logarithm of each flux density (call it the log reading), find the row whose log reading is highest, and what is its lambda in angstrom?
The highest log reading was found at 4605.0 angstrom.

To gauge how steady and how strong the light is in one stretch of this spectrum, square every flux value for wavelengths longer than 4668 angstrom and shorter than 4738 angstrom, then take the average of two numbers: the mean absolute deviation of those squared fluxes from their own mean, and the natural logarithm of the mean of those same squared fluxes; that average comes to 2.33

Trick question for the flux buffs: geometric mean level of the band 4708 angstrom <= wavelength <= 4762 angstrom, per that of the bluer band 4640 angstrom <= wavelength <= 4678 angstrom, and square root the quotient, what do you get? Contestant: 0.998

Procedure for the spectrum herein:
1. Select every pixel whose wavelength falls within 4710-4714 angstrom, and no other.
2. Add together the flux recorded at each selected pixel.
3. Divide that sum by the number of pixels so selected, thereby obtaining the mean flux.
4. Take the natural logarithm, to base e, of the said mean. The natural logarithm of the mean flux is 1.67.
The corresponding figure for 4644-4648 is 1.64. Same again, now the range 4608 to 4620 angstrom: 1.66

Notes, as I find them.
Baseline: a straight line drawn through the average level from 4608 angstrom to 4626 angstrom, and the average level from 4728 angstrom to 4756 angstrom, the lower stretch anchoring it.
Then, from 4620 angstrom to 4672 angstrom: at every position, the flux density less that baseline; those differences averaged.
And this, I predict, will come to 0.13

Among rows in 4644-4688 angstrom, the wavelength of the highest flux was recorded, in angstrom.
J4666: 4675.0 angstrom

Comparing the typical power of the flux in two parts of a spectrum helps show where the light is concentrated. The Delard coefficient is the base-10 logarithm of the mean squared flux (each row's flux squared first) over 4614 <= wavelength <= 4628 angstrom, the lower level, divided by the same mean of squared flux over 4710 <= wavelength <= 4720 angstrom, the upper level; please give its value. -0.016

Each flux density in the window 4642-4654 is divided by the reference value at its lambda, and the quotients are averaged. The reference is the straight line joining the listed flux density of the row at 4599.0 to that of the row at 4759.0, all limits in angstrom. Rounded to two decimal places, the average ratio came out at 0.99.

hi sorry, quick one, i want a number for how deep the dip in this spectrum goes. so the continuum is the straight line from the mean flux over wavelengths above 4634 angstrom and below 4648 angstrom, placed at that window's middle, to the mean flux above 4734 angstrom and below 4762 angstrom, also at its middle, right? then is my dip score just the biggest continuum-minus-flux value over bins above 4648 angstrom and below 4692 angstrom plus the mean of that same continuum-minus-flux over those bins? 0.41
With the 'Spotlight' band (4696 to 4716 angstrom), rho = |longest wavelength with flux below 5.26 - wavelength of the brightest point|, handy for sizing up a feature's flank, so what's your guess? 12 angstrom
